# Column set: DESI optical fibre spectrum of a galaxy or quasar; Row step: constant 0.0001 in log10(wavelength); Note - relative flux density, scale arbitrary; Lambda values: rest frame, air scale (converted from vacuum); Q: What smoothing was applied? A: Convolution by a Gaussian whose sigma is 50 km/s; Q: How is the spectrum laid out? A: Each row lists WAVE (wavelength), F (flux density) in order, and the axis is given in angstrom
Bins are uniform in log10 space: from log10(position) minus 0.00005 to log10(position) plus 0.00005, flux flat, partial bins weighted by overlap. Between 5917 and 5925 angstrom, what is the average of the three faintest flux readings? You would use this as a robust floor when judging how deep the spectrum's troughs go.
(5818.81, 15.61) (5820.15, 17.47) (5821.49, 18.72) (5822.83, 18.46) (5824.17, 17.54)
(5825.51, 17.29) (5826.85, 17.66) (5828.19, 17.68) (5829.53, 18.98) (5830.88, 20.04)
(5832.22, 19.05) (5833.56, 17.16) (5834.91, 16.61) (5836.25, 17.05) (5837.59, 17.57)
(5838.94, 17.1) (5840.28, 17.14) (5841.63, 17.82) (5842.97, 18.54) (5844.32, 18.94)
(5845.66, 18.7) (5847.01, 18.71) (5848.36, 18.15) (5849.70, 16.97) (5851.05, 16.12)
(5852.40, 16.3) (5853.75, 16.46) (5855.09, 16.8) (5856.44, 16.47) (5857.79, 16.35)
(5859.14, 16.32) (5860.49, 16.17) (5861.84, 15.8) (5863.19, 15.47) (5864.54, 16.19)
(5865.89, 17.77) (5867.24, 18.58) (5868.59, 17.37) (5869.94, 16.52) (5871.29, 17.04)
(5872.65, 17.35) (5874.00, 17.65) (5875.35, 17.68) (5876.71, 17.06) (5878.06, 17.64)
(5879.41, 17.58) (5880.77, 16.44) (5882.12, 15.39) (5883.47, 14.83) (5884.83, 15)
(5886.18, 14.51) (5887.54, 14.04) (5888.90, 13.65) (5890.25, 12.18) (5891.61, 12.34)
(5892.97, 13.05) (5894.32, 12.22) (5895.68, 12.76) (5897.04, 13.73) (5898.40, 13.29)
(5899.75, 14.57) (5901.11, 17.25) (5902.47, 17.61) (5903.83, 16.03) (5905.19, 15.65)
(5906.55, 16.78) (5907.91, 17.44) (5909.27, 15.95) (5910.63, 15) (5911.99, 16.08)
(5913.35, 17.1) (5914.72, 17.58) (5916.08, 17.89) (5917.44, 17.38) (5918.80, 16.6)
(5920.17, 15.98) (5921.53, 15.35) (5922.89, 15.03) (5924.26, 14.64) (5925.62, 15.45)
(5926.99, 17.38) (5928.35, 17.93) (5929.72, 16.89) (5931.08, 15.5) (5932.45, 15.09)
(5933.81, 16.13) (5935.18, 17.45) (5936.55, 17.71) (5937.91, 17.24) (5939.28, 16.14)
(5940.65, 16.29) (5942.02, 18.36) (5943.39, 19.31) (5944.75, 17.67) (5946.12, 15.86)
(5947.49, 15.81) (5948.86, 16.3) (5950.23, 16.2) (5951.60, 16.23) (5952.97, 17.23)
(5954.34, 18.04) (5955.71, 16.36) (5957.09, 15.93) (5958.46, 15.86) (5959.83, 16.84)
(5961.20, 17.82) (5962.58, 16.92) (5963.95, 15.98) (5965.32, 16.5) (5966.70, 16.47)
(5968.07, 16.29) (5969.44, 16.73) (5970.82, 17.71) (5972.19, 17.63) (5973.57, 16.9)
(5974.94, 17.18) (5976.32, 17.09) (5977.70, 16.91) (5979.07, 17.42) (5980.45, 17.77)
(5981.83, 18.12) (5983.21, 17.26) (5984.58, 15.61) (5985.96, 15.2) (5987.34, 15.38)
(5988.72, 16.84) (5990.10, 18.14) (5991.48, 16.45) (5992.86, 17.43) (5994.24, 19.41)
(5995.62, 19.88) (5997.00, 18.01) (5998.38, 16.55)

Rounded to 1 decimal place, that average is 15.0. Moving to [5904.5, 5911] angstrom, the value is 15.5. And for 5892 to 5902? 12.7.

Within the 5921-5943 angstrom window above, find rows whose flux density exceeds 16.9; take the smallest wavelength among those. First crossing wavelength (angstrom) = 5926.99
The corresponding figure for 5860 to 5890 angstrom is 5865.89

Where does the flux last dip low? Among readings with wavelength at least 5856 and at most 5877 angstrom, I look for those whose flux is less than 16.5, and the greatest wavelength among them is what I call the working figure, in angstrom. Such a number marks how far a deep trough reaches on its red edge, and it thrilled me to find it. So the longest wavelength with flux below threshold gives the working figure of 5864.54 angstrom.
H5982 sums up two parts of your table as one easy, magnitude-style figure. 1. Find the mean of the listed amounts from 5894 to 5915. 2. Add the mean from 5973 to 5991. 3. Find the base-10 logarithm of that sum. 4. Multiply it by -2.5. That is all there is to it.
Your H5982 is -3.78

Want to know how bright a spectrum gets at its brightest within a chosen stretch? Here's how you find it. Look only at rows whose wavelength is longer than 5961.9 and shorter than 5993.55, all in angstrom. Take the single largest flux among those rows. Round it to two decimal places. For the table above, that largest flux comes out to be 18.14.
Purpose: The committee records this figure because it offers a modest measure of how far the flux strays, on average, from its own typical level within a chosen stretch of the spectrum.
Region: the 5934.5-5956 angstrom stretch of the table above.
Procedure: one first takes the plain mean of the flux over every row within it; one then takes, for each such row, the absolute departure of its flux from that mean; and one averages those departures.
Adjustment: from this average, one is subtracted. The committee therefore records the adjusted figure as -0.14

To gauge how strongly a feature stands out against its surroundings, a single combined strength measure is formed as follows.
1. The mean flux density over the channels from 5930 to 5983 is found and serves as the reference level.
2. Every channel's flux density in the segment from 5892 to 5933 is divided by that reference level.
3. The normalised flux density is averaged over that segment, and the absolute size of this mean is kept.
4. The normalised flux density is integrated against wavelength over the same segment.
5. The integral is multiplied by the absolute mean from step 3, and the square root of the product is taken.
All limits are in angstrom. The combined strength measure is 6.0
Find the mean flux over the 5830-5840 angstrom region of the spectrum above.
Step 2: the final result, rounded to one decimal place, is 17.8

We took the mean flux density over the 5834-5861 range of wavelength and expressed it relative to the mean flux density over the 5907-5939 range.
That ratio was 1.05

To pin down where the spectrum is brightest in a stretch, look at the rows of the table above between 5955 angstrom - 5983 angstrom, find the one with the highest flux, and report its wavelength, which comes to 5981.83 angstrom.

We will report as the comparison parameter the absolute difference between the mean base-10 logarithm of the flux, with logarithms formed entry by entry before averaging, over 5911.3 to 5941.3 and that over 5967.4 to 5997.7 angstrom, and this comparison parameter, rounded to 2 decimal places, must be 0.02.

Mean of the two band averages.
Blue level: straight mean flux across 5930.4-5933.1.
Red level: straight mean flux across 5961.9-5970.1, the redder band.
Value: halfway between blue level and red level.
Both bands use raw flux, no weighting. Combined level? 15.9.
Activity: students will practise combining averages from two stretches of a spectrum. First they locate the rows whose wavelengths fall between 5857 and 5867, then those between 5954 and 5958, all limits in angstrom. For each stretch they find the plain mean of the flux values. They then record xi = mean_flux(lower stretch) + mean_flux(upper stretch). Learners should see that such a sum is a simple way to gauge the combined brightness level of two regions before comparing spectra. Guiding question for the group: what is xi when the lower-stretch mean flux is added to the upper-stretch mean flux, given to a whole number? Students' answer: 33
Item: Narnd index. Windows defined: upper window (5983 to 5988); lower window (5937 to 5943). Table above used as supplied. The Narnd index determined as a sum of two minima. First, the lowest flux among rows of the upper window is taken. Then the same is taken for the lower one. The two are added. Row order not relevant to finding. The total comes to 31.3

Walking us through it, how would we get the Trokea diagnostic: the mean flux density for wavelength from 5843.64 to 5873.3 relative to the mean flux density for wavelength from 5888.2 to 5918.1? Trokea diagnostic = 1.12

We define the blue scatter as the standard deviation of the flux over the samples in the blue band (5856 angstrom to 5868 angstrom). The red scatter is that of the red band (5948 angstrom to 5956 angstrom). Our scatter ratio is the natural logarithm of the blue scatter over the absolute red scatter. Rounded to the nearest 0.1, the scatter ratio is 0.3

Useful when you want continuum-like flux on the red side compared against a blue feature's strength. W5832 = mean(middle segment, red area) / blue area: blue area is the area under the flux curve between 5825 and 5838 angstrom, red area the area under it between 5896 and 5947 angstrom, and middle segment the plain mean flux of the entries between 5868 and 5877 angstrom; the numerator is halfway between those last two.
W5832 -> 1.8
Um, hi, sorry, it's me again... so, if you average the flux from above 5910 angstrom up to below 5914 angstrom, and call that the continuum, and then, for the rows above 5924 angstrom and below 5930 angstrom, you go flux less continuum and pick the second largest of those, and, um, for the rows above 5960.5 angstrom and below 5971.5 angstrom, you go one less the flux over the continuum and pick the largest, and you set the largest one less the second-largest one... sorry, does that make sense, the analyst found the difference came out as -1.3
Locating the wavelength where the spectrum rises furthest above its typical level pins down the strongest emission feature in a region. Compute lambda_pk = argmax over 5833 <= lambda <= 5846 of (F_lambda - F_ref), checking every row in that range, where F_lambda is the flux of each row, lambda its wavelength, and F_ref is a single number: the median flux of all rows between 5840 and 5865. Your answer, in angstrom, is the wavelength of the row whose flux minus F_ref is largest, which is 5844.32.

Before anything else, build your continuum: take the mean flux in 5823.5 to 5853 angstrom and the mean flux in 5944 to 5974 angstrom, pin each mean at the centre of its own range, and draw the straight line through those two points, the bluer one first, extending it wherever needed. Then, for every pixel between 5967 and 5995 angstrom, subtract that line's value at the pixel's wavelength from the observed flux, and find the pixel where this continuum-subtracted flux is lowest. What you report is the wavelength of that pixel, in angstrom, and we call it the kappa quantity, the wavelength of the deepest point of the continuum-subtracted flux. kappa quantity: 5985.96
